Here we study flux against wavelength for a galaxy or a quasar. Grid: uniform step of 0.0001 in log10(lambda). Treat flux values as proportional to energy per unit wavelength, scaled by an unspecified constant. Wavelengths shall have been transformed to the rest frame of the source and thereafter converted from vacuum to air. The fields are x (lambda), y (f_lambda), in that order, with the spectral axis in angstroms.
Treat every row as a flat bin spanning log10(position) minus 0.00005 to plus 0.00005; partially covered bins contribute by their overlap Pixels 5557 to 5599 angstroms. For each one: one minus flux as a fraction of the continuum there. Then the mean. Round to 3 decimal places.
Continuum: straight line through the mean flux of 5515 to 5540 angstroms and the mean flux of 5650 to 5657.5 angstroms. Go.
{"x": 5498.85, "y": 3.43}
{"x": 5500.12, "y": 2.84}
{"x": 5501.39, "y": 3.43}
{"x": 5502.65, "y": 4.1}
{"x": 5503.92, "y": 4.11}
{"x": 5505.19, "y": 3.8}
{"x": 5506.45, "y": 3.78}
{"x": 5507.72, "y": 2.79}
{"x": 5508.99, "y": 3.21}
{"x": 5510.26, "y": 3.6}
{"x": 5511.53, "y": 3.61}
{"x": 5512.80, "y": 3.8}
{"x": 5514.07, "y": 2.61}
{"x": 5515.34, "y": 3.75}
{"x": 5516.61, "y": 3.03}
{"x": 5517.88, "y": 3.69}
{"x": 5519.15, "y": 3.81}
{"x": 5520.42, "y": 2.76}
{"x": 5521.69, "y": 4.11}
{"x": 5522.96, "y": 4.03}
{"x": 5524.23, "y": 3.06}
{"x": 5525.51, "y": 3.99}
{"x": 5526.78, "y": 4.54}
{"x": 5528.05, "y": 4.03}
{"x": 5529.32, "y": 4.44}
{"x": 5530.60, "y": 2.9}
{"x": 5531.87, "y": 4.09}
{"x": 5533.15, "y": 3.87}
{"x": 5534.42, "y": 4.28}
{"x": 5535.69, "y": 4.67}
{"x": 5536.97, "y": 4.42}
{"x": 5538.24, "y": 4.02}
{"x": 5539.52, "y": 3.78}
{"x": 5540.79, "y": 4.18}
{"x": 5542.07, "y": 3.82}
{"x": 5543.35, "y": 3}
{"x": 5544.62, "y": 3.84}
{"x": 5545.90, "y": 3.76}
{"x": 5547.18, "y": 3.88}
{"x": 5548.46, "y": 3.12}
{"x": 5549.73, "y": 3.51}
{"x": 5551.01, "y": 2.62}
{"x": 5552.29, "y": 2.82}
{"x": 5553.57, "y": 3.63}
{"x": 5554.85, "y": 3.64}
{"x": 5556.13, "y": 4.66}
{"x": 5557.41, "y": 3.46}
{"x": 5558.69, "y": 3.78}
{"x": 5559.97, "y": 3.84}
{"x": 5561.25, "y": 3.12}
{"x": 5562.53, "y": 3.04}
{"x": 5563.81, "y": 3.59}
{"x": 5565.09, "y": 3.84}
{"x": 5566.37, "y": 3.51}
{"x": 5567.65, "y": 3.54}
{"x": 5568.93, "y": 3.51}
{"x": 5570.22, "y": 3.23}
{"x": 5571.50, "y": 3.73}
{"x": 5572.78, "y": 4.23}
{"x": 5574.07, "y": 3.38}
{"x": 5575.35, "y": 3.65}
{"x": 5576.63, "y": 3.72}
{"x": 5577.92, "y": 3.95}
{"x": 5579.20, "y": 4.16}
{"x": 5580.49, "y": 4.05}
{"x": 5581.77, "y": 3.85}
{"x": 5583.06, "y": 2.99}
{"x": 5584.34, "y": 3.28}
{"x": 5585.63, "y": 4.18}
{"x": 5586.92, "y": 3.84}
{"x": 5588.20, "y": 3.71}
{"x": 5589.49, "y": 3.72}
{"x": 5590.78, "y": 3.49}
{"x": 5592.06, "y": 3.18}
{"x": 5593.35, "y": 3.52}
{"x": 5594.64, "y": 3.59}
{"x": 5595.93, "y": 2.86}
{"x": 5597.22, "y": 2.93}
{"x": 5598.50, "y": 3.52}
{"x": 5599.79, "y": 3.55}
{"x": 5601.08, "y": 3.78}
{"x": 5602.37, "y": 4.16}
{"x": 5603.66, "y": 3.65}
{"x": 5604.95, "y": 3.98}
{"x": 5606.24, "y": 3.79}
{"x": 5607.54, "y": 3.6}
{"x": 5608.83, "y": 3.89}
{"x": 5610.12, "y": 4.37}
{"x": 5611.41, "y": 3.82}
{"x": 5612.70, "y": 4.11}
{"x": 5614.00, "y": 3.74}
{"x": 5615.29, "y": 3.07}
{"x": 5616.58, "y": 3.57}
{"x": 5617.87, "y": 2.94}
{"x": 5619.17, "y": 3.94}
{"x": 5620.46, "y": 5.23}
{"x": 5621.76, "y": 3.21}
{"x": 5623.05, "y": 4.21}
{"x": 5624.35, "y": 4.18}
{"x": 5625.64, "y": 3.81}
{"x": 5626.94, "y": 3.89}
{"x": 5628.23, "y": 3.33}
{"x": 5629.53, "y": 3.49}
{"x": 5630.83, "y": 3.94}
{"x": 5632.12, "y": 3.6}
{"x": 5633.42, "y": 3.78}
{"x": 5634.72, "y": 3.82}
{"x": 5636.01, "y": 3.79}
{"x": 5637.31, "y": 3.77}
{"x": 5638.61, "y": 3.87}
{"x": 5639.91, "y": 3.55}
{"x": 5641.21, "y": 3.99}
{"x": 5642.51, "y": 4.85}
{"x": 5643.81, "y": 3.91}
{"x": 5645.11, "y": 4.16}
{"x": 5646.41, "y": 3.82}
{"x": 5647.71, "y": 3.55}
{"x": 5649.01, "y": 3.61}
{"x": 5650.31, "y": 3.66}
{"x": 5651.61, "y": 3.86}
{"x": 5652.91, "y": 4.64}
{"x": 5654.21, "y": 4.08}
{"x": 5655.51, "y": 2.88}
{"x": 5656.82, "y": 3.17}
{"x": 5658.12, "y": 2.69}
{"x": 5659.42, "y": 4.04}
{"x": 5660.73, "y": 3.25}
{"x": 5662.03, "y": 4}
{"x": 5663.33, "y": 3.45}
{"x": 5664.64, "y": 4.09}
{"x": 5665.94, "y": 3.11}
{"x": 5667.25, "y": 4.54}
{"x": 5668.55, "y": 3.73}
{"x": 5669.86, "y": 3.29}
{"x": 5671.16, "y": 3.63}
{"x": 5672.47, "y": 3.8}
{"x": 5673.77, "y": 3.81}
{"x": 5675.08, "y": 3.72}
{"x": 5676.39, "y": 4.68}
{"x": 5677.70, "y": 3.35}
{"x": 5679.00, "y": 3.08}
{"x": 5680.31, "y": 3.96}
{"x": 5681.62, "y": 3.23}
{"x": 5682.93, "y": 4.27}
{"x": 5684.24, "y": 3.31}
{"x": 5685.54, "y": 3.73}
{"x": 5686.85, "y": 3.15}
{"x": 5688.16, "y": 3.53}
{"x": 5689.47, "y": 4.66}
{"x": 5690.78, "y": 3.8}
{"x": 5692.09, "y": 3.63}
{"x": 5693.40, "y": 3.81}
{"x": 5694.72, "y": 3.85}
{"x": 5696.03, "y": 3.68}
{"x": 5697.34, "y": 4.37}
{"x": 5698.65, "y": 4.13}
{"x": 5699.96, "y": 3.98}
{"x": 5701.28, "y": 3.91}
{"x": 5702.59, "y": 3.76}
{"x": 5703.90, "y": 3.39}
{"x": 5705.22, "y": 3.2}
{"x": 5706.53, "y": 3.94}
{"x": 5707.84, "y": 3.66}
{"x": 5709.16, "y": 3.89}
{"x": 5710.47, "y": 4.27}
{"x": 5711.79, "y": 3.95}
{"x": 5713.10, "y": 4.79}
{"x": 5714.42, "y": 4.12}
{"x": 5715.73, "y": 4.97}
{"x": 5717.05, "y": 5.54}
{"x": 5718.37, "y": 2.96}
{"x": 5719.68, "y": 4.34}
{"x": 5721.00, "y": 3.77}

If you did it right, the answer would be 0.060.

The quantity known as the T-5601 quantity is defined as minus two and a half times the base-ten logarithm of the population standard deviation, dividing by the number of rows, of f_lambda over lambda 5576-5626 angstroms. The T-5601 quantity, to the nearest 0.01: 0.85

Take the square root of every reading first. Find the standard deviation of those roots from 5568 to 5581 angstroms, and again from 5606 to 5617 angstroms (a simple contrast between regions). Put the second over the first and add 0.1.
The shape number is 1.2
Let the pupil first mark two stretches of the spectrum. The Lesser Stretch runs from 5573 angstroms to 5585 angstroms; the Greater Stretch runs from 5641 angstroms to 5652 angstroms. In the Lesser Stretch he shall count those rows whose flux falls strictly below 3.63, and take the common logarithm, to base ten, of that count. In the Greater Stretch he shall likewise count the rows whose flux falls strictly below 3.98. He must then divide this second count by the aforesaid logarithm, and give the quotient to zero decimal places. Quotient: 13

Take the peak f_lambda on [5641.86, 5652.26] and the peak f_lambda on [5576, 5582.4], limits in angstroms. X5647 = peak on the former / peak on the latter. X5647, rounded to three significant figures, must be 1.17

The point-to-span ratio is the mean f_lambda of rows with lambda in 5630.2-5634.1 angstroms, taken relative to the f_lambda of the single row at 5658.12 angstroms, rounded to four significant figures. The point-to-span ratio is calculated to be 1.403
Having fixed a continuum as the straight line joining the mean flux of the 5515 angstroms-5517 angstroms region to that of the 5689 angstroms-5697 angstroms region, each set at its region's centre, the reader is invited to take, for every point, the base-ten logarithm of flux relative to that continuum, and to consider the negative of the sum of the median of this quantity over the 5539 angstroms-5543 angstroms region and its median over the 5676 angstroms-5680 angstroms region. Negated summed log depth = 0.02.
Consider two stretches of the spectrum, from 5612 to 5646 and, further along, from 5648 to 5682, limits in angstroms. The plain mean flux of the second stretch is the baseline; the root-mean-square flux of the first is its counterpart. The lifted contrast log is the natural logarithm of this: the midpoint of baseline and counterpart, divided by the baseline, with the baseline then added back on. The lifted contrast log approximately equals 1.55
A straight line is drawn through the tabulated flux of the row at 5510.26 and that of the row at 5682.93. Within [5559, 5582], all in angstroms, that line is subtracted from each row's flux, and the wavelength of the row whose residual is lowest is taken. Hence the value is 5562.53 angstroms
